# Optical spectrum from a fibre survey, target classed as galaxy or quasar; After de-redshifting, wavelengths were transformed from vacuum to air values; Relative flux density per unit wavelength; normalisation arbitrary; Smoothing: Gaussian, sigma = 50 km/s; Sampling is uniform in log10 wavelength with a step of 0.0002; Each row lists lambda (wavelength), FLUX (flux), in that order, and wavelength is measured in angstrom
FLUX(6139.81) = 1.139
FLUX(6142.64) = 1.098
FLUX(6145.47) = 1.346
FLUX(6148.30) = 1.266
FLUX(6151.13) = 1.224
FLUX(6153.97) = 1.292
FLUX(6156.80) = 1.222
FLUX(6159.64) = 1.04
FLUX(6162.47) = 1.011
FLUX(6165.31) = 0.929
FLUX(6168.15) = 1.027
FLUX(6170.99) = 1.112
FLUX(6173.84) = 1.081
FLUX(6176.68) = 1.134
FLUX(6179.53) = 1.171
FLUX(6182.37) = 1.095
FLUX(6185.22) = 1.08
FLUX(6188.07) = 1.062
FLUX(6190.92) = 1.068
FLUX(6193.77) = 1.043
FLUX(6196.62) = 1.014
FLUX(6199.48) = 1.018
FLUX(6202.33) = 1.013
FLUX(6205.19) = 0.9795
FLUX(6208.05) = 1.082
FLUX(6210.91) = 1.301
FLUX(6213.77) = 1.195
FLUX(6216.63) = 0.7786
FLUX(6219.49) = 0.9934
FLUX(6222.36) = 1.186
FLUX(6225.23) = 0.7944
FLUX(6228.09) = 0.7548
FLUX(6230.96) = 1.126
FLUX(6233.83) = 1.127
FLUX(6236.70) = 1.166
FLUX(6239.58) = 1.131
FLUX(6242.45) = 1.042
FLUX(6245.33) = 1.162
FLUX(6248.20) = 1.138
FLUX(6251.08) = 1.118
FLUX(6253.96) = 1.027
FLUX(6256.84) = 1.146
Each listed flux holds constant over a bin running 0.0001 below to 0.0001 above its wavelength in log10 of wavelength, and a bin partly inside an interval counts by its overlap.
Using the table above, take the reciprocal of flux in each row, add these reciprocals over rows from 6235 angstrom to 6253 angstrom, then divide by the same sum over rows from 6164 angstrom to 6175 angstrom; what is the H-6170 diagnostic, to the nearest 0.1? 1.4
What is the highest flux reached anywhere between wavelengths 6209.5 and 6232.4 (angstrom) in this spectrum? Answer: 1.301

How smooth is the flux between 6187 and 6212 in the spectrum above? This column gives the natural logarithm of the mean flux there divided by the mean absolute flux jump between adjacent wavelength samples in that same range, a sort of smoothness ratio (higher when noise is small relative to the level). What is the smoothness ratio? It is 3.0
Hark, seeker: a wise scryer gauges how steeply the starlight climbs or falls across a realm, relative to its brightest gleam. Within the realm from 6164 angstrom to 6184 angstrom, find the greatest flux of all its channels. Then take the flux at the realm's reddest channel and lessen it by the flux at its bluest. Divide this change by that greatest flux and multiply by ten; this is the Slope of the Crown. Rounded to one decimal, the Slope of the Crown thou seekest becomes 1.4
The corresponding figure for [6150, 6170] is -1.5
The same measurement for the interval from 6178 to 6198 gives -1.3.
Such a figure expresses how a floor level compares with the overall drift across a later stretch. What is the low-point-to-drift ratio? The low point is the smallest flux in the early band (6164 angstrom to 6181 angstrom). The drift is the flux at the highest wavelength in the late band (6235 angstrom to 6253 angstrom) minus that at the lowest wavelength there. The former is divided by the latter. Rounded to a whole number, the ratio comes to -19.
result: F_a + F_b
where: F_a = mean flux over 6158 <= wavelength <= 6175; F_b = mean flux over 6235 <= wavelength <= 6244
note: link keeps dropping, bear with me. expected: 2.15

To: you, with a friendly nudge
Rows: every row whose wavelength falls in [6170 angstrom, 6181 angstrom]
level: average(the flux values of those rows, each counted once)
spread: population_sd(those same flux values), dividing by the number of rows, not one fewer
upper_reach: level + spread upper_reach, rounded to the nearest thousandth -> 1.157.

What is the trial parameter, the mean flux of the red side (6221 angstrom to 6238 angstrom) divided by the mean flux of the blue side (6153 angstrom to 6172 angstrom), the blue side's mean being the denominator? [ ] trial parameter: 0.94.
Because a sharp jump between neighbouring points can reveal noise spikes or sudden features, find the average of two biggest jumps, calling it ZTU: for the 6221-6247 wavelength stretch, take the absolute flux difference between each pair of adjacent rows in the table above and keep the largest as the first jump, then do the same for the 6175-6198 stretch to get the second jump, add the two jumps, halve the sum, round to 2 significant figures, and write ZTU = 0.23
